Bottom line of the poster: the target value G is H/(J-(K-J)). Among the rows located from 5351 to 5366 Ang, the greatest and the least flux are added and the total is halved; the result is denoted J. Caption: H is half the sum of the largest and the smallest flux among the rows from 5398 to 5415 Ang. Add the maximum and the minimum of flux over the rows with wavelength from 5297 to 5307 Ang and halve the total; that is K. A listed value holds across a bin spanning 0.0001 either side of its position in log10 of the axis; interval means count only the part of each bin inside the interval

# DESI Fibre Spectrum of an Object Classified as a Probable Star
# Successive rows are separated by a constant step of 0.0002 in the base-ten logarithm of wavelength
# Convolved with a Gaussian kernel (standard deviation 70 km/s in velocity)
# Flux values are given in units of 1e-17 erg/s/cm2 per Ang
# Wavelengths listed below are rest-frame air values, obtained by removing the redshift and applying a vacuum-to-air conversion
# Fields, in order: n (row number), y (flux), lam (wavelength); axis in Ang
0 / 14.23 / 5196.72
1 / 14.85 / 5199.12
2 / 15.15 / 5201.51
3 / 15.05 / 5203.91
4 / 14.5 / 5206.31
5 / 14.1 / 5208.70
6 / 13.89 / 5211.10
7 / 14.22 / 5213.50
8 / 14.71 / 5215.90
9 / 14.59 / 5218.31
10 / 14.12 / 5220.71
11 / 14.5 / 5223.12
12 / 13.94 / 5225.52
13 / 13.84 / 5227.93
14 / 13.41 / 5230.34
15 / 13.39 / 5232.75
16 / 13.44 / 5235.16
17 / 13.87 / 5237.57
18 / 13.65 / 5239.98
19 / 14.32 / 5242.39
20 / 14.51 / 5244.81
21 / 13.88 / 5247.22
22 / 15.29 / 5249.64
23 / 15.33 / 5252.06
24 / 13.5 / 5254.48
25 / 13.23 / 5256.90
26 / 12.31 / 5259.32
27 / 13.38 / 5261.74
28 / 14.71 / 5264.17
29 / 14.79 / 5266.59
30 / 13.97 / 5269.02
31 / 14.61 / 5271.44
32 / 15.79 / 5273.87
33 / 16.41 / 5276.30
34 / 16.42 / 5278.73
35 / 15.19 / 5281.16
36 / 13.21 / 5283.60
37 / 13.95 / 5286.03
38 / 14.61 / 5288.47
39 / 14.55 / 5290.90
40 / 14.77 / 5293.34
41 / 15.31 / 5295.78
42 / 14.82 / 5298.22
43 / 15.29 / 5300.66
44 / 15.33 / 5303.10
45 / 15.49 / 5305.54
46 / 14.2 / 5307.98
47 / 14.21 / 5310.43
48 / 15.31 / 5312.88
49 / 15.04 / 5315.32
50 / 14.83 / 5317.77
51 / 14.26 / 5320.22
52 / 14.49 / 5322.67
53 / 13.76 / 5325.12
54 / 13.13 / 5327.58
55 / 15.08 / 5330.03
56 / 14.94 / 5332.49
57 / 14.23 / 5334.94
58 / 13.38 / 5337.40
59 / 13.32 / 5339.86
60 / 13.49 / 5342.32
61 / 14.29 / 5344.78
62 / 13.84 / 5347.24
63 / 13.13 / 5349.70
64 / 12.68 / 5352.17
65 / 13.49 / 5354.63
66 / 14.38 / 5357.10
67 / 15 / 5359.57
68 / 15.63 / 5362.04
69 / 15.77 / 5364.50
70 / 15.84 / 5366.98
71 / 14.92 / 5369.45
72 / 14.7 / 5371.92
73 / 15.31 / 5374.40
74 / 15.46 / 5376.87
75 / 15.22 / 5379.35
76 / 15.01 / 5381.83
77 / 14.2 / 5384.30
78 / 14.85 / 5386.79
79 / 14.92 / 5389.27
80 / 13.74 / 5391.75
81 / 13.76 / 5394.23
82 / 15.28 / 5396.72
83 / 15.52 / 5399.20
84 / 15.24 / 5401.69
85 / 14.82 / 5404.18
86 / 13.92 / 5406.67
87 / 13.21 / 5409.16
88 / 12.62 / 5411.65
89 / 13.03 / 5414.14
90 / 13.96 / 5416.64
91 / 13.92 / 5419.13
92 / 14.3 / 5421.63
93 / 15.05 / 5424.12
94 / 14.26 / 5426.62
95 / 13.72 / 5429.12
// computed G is 1.06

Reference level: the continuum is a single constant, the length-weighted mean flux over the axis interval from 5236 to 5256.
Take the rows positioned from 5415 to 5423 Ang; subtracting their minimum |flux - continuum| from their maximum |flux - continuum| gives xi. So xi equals 0.31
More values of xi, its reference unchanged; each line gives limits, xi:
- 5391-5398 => 0.51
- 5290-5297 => 0.76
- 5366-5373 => 1.14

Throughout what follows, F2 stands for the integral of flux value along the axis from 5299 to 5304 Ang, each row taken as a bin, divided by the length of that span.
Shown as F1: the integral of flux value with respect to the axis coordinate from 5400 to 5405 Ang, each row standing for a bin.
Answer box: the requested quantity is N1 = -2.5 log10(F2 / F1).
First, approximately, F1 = 75.4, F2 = 15.3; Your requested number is 1.73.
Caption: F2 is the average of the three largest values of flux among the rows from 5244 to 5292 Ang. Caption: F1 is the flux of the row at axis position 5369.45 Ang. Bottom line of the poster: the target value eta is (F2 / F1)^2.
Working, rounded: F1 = 14.92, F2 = 16.2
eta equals 1.180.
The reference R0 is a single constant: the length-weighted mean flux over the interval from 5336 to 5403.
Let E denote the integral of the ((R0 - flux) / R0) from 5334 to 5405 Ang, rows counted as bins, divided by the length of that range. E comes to 0.000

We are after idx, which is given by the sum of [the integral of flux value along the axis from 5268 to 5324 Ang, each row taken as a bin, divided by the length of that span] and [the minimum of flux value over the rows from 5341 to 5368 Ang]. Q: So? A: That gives 27.6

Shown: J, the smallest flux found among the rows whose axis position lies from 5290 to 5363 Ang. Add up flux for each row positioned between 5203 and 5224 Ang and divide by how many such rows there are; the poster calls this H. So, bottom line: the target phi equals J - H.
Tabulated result -1.7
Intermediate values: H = 14.4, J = 12.68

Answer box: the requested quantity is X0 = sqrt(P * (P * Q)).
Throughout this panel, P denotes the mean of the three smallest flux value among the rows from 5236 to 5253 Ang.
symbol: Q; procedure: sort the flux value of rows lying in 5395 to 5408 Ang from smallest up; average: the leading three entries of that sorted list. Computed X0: 53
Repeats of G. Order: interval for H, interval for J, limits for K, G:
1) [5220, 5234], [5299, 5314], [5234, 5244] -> 0.88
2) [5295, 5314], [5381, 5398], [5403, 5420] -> 0.97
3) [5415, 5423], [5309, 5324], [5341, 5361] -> 0.90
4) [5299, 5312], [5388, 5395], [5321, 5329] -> 1.00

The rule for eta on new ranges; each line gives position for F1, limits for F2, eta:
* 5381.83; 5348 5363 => 0.999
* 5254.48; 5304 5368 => 1.361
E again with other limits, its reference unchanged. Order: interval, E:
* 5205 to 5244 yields 0.034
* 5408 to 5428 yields 0.051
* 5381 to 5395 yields 0.008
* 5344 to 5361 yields 0.048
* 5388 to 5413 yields 0.016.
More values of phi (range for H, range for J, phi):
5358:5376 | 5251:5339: -3.0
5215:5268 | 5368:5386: 0.2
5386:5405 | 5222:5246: -1.4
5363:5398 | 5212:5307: -2.6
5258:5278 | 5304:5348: -1.4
